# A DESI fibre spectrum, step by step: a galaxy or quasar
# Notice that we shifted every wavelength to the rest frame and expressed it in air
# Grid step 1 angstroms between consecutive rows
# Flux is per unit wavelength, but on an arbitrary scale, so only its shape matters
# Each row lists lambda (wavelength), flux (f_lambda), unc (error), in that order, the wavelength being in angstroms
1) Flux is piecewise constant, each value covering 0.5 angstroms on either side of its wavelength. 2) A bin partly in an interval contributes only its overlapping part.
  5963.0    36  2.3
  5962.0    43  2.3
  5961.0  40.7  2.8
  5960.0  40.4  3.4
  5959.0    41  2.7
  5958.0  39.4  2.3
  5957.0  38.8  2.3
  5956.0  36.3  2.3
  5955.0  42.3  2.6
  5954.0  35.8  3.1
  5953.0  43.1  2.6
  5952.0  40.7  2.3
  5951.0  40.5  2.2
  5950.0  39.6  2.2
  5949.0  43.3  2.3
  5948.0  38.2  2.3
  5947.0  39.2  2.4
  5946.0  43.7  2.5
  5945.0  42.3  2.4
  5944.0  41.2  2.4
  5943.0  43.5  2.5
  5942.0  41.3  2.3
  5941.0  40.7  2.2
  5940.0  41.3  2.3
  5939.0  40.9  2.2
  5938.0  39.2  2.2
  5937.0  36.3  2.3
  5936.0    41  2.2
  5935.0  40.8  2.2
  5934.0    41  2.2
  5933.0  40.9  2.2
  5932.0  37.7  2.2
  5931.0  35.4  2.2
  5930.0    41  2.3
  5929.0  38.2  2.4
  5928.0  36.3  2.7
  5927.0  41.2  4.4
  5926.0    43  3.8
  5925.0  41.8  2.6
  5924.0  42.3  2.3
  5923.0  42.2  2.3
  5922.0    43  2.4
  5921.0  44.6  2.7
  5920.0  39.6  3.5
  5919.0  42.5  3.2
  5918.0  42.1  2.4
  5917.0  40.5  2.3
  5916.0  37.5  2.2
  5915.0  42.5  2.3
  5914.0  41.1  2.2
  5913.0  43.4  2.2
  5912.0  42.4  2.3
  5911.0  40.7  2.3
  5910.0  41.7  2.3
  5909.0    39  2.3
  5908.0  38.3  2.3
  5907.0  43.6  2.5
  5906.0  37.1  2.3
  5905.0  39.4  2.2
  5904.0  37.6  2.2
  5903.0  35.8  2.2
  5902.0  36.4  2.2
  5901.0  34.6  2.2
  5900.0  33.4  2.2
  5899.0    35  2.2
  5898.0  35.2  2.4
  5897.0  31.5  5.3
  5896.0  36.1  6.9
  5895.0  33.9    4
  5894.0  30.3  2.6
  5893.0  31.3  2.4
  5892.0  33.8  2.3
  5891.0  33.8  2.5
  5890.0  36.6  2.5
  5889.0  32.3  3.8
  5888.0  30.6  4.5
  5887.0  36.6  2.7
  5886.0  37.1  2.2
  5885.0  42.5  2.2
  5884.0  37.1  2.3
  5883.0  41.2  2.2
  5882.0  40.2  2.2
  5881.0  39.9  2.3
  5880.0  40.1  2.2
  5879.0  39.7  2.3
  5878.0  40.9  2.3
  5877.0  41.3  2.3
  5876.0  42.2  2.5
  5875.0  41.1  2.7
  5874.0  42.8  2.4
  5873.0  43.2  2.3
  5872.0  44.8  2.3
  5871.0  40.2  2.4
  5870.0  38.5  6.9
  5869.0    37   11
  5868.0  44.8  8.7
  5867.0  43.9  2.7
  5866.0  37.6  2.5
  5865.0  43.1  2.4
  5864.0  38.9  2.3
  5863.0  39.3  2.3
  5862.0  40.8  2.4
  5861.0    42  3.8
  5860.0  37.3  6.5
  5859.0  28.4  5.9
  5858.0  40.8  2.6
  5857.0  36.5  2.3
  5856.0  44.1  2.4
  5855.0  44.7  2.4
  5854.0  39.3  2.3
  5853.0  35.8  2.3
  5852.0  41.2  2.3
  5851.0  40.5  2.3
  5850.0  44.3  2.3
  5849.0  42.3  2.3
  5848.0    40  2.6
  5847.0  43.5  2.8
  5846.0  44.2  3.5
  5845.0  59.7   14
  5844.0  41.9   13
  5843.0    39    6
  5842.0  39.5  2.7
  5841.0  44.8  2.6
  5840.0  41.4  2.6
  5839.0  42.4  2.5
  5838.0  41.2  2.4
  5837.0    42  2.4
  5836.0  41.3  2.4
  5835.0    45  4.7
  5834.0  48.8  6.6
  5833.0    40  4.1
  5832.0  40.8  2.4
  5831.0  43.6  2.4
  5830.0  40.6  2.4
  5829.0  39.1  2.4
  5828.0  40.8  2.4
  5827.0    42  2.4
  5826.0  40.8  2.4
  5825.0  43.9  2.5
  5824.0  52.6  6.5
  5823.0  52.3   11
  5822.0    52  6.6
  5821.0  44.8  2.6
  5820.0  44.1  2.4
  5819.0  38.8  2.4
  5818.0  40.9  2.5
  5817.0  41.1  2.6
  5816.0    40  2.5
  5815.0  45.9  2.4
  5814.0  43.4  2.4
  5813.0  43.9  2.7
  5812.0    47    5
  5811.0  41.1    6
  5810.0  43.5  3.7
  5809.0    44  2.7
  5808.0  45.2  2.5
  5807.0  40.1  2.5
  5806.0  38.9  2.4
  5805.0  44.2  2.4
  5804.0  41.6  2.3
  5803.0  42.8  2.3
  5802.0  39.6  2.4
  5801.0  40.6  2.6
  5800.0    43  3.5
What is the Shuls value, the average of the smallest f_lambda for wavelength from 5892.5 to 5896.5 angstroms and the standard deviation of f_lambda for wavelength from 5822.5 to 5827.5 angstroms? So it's 18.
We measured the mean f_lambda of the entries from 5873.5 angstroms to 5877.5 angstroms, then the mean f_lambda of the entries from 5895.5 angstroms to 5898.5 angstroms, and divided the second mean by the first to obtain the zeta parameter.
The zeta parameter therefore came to 0.82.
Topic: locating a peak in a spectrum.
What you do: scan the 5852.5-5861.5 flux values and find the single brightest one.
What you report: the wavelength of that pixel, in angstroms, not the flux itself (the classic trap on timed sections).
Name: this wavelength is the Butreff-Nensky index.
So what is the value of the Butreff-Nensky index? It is 5855.0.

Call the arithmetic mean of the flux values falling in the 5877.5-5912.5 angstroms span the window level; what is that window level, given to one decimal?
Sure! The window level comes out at 37.0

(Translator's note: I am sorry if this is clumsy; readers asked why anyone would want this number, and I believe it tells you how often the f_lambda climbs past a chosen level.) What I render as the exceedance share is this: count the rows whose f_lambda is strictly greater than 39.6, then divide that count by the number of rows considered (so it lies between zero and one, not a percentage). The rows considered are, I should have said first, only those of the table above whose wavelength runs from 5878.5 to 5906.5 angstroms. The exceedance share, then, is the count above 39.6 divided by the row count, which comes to 0.21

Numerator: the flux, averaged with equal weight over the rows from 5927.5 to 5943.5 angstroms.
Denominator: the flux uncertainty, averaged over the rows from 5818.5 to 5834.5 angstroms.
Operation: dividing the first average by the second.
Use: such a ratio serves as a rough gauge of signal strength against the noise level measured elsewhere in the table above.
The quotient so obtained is 10.3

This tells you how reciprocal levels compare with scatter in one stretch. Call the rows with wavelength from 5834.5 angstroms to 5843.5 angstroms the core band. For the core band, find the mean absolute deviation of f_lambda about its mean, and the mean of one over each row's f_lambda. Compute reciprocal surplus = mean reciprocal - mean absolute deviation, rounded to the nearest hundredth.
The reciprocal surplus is -1.49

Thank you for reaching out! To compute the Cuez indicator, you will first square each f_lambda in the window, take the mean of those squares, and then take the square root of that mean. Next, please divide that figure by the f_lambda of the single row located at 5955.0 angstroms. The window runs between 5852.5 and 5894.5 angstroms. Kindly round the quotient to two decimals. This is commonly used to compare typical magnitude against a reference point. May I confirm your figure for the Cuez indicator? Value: 0.92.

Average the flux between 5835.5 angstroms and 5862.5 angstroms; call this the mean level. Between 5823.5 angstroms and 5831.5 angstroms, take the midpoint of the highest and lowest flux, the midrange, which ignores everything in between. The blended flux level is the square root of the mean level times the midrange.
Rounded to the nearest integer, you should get 44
